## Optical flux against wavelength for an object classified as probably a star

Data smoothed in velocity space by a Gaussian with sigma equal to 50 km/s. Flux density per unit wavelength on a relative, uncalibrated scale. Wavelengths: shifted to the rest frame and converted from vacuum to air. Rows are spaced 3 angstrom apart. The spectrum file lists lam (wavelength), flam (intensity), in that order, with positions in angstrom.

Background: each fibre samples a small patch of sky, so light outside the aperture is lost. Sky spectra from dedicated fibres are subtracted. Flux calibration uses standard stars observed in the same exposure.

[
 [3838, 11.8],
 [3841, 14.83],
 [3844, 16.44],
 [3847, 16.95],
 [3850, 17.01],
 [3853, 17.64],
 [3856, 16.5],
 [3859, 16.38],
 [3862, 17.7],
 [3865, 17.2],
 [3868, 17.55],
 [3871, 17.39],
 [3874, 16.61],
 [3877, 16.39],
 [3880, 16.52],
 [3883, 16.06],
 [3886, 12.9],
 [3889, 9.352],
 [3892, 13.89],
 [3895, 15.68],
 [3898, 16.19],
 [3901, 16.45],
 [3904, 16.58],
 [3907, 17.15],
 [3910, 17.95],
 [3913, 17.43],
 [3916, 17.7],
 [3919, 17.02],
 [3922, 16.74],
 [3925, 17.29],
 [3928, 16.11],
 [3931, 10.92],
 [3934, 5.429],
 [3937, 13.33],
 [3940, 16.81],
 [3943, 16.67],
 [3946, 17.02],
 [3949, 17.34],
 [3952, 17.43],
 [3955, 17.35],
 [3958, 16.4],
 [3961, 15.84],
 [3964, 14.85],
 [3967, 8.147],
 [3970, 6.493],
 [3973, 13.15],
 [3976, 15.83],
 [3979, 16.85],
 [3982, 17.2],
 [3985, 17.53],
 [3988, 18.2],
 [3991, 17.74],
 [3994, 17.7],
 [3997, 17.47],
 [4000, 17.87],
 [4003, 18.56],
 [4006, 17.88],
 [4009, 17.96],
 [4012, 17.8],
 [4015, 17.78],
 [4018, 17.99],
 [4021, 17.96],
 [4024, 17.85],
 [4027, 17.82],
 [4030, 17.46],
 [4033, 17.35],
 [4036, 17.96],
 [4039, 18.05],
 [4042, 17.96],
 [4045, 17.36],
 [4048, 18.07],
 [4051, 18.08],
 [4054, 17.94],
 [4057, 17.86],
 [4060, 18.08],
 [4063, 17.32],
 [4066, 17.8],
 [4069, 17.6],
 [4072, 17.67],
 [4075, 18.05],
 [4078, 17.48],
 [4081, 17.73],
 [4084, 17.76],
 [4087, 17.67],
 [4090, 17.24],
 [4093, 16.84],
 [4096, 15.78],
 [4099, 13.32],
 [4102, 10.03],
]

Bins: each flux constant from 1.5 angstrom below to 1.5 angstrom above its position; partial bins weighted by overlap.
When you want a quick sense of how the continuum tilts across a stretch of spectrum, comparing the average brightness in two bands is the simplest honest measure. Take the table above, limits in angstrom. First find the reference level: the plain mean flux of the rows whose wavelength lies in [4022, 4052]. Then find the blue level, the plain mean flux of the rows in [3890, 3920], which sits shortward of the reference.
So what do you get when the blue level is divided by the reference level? 0.93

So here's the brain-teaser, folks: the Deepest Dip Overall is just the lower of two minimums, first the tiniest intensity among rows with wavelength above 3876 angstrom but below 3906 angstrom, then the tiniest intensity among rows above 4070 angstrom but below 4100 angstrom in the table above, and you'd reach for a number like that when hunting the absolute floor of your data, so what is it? 9.4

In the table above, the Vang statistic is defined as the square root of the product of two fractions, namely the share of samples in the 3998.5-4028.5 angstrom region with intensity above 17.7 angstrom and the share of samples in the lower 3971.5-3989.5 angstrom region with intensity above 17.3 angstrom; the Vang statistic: 0.58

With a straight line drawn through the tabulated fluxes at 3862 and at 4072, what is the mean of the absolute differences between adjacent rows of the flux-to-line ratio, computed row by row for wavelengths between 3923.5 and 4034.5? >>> 0.079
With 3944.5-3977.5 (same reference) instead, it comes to 0.117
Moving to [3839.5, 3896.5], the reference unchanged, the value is 0.066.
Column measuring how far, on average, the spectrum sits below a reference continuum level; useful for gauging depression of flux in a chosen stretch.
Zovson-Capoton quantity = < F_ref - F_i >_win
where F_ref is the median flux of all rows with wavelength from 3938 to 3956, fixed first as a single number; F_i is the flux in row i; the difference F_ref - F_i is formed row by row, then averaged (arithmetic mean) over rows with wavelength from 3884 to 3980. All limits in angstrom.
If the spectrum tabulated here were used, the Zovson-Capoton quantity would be 2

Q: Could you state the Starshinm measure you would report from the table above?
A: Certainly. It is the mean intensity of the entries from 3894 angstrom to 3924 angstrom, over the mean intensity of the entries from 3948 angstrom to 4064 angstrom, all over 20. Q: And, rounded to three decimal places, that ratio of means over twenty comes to 0.050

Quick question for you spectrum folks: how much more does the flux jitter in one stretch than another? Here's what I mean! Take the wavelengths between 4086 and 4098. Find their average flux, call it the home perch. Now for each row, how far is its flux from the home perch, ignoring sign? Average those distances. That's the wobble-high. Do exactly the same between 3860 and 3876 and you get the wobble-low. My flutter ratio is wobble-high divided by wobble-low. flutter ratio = 1.9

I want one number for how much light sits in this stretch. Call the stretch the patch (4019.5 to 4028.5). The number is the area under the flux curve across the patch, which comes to 161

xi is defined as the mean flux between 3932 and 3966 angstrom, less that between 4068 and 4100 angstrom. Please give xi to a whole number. -2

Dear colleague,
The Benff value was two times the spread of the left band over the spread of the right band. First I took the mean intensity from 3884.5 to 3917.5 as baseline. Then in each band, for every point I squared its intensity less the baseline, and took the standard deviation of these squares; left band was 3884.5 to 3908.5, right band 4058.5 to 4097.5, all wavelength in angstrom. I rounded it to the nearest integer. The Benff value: 15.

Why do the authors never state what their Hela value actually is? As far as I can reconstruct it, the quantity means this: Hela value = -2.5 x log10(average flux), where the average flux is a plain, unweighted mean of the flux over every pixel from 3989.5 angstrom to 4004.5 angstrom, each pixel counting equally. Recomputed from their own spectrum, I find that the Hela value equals -3.13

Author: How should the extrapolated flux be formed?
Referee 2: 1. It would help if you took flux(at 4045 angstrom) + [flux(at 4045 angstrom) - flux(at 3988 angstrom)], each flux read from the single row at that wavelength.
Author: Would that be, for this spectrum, 16.5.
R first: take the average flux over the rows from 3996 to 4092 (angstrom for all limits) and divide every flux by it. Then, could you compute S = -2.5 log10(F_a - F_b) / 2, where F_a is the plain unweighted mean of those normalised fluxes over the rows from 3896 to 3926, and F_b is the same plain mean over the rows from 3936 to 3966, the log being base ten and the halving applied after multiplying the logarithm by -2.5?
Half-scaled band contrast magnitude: 1.7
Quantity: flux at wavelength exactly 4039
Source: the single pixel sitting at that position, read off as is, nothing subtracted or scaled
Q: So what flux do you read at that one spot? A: 18.05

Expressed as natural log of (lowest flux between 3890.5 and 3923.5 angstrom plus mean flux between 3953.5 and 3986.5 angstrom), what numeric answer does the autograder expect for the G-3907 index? 3.35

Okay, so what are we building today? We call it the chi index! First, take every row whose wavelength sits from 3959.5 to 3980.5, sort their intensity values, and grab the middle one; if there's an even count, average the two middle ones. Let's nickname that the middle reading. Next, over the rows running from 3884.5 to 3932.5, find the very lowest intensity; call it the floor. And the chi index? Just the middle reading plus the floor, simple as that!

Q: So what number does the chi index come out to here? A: 24.2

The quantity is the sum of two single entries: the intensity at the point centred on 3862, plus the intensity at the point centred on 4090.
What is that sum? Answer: 34.9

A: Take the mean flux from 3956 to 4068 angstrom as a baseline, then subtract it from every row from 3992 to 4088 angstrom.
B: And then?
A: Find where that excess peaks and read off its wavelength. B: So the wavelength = 4003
